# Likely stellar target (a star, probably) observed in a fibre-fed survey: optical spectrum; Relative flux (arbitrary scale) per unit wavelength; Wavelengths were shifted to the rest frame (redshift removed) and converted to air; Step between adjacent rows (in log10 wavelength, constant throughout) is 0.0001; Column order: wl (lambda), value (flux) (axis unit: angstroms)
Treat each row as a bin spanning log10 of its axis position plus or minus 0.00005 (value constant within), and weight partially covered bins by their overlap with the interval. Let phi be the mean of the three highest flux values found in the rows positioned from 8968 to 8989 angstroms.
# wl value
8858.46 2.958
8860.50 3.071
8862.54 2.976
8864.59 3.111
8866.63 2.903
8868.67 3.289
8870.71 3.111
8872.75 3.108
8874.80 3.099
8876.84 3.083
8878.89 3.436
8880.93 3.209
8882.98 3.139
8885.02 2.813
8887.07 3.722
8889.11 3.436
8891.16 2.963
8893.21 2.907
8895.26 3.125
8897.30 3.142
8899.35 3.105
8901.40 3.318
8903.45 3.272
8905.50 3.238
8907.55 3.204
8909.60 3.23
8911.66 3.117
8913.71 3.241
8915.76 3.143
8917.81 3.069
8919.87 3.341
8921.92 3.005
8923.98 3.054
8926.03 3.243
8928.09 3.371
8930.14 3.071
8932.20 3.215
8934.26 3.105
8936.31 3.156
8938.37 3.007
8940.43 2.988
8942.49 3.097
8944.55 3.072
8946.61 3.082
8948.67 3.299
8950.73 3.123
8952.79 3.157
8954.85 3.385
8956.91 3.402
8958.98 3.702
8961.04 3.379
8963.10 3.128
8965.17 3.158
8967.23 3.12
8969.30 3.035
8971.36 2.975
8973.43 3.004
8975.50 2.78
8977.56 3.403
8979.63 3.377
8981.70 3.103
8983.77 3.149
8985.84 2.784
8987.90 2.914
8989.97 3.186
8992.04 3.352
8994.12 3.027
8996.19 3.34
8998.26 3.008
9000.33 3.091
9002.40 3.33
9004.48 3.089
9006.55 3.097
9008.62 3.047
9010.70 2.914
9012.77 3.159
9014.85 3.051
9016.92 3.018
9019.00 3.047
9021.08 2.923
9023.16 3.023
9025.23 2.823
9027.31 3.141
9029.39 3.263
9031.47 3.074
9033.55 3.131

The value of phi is 3.3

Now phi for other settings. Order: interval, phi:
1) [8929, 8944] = 3.2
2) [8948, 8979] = 3.5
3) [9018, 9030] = 3.2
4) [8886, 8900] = 3.4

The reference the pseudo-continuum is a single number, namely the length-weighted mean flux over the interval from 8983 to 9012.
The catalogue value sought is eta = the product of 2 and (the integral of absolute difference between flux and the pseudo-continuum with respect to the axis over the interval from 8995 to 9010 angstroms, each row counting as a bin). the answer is 3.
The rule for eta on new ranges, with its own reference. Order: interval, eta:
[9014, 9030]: 4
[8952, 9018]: 20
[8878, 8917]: 13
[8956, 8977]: 8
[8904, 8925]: 4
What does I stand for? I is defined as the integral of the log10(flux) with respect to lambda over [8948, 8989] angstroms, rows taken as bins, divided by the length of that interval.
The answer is 0.500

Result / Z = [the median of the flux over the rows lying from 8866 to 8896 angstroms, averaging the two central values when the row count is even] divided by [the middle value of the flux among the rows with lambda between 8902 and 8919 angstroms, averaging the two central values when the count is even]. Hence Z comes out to 0.97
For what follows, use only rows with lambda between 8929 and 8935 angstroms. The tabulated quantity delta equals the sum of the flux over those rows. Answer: 9.39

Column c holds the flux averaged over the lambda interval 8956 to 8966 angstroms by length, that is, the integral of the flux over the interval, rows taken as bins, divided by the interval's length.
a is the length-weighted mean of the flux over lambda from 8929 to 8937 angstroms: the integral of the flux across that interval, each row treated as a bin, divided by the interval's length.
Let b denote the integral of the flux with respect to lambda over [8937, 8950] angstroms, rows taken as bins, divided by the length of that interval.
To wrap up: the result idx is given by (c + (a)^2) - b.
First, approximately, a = 3.14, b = 3.09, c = 3.35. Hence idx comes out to 10.1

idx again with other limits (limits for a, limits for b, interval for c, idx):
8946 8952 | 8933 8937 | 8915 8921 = 10.1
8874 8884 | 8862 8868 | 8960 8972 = 10.3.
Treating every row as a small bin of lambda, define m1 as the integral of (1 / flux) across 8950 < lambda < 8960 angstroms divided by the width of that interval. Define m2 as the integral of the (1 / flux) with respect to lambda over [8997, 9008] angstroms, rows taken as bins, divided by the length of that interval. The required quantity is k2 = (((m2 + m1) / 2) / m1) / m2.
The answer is 3.23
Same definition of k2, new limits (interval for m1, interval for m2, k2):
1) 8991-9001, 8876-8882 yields 3.20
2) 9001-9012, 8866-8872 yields 3.10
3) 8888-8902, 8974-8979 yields 3.10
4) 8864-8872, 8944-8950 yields 3.12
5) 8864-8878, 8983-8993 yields 3.08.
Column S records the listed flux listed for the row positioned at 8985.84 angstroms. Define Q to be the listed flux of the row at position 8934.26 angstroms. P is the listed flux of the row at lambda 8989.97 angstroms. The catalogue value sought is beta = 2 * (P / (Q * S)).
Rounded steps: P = 3.186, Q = 3.105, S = 2.784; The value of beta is 0.737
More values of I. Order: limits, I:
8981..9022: 0.488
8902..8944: 0.499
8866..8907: 0.501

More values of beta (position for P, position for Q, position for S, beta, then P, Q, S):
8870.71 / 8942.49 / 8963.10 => 0.642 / 3.111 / 3.097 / 3.128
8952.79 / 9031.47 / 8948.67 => 0.623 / 3.157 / 3.074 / 3.299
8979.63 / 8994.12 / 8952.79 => 0.707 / 3.377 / 3.027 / 3.157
